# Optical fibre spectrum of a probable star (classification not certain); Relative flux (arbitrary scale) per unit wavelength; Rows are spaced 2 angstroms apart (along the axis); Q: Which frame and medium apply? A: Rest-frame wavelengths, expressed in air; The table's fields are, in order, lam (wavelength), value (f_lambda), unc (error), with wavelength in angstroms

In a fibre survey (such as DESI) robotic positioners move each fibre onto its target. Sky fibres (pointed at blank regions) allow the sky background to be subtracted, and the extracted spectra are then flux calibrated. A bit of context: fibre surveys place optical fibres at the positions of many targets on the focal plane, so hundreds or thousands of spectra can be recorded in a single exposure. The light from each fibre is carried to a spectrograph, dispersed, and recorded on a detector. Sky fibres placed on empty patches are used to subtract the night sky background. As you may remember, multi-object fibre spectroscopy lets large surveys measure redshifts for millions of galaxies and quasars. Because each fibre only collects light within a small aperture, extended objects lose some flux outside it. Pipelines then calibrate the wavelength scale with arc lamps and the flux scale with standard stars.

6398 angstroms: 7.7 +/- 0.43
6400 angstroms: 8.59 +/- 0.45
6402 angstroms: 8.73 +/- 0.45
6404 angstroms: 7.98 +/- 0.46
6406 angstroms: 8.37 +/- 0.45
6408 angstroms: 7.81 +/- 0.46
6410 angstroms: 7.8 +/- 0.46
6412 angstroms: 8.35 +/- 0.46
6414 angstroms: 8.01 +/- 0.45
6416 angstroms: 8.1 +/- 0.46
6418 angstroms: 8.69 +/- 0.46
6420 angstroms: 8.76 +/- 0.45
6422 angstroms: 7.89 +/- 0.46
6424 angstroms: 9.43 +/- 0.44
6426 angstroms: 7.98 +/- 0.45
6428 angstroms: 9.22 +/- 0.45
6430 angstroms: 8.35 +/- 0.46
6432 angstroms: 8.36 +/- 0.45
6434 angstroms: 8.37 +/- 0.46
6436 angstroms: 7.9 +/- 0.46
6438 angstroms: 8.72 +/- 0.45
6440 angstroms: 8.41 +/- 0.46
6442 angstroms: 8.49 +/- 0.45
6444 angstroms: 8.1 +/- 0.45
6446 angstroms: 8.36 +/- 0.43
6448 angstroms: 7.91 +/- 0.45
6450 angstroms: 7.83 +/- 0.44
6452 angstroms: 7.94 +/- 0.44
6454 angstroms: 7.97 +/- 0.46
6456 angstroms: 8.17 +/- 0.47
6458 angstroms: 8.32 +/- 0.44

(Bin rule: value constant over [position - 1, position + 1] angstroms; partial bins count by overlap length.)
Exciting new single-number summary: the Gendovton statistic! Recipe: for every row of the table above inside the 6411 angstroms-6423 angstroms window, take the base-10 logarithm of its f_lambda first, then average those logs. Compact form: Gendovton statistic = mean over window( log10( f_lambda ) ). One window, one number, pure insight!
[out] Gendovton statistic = 0.919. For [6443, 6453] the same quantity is 0.904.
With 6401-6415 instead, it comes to 0.911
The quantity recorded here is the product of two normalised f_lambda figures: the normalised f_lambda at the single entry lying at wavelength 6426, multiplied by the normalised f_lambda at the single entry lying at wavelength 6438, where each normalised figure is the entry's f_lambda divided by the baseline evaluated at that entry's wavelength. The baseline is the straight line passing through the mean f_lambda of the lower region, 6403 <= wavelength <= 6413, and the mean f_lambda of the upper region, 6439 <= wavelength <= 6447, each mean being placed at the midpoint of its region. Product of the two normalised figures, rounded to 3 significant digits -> 1.02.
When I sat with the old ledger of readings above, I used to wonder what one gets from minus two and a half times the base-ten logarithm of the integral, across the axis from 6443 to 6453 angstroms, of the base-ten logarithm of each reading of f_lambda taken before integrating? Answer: -2.39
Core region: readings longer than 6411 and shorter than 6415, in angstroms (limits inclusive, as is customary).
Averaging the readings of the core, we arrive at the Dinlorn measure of 8.2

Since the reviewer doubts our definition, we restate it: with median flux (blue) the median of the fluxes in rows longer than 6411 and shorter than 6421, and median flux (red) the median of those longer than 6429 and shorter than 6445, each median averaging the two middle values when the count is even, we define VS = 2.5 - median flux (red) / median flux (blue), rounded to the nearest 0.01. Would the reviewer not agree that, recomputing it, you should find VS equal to 1.50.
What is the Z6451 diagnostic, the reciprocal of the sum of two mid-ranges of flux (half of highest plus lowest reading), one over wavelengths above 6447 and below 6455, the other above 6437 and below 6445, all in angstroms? 0.0613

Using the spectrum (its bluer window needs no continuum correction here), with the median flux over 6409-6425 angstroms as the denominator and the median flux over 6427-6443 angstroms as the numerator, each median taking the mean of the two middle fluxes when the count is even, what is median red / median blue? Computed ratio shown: 1.02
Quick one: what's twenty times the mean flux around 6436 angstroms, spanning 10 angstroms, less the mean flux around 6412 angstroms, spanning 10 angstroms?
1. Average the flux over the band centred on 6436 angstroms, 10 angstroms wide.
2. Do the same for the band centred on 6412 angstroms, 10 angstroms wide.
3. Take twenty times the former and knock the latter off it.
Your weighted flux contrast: 159.0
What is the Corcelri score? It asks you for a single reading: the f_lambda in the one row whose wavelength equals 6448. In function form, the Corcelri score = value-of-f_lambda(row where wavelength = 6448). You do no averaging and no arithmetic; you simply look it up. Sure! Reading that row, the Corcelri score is 7.91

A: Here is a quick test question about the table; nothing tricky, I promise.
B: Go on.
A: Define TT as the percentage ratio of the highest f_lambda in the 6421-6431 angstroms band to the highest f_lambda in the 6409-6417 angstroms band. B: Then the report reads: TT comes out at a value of 113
